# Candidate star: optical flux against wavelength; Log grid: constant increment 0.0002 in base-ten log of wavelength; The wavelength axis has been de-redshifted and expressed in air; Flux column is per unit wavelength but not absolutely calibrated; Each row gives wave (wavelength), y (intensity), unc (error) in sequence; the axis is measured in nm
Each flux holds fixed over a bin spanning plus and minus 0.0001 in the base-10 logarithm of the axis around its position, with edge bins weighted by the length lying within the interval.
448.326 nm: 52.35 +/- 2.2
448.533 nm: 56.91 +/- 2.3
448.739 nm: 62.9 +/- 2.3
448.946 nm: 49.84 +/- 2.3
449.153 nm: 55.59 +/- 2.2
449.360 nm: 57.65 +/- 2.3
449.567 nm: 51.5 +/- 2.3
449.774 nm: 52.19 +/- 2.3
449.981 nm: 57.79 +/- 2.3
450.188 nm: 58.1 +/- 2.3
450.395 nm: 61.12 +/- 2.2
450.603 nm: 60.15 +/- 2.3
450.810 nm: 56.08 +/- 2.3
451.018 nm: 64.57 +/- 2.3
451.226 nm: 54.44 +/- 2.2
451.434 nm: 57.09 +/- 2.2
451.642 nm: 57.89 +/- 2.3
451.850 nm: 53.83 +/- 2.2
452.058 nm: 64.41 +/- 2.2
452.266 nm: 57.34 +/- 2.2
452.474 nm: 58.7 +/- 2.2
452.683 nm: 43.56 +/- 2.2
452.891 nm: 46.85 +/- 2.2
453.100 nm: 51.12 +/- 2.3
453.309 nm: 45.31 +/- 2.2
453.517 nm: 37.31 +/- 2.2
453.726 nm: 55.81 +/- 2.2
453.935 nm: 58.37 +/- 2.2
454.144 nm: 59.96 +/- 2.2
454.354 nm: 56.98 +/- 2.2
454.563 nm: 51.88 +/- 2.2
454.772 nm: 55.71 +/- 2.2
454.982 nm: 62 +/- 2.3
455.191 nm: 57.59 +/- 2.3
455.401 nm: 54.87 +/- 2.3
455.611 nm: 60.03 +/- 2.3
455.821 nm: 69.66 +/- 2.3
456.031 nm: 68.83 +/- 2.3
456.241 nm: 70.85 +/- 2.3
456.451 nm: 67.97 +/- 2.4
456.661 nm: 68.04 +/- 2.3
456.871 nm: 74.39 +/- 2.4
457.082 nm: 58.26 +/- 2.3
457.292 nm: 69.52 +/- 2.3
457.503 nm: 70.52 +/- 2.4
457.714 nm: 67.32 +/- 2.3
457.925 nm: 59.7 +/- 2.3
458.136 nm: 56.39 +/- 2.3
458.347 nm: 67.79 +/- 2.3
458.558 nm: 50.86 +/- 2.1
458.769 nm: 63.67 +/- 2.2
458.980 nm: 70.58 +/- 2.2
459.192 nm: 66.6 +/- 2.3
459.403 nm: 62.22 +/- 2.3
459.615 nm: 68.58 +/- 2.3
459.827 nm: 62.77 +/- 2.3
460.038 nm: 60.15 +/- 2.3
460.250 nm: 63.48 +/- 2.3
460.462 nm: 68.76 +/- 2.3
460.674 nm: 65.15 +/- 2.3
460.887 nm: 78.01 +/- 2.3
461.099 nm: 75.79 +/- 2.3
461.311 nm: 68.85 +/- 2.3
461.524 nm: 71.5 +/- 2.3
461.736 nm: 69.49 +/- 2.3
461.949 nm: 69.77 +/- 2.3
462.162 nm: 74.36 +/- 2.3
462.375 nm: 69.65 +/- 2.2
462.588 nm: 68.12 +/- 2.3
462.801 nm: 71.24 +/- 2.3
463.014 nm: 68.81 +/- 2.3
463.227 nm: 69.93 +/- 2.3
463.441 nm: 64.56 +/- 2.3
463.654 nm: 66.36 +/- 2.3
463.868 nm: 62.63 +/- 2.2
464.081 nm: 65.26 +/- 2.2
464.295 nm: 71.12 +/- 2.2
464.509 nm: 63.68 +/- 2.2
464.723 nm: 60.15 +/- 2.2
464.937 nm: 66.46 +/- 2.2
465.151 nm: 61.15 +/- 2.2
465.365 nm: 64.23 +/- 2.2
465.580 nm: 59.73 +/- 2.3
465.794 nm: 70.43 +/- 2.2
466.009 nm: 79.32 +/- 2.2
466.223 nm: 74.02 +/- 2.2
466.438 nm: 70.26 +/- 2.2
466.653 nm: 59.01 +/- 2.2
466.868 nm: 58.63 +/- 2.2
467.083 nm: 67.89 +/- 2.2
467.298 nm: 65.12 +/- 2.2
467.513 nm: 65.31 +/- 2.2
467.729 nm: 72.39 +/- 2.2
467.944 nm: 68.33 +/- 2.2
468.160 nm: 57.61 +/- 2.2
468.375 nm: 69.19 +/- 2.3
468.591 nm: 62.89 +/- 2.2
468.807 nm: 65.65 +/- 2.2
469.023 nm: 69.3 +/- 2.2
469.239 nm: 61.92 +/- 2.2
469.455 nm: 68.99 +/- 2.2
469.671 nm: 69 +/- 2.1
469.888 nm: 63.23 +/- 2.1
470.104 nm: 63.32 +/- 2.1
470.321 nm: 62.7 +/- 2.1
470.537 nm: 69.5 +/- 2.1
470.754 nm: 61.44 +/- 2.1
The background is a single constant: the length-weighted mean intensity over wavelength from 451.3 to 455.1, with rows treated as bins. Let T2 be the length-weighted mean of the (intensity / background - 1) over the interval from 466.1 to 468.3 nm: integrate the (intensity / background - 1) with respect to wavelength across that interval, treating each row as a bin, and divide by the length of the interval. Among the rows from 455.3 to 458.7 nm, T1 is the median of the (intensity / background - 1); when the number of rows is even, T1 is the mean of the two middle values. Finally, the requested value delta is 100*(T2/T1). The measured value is 86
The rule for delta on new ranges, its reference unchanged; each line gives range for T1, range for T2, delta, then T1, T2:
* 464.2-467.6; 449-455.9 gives 15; 0.20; 0.03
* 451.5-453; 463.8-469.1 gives 371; 0.06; 0.22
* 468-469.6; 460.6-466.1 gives 123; 0.21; 0.26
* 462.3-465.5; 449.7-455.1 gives 10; 0.23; 0.02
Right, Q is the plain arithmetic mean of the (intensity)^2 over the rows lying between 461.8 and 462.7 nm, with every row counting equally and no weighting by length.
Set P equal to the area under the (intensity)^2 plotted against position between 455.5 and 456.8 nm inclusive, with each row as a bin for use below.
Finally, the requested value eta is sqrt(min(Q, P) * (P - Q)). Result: 2234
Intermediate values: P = 5976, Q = 4972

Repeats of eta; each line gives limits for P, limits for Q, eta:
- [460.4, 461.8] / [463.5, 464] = 3510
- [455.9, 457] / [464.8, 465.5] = 2280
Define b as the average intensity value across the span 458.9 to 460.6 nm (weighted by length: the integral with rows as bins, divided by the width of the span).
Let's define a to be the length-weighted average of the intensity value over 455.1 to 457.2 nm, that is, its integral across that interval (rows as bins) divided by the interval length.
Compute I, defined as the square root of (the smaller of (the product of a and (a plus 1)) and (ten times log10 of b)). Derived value 4.26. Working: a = 65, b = 65.3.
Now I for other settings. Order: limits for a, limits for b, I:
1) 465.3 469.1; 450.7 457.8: 4.21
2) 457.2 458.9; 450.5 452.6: 4.20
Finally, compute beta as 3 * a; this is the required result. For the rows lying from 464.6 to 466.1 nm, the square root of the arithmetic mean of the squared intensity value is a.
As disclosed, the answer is 199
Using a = 66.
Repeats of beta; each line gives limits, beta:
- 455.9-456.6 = 208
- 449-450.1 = 165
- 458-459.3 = 189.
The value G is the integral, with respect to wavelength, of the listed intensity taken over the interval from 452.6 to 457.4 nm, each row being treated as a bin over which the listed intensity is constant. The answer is 281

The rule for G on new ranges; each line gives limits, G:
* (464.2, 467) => 185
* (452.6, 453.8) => 56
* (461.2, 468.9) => 516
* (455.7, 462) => 421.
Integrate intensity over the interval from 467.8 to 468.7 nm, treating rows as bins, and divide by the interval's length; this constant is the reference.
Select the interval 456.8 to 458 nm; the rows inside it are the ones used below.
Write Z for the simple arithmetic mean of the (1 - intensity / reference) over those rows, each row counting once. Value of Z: -0.03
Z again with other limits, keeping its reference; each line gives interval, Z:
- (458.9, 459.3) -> -0.06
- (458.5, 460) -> 0.02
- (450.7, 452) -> 0.12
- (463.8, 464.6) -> -0.01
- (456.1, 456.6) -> -0.07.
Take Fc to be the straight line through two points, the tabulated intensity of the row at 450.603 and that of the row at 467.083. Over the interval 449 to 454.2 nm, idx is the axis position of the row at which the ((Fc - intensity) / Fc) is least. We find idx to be 451.018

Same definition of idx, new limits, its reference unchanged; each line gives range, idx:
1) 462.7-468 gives 466.009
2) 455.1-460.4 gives 456.871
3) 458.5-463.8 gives 460.887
